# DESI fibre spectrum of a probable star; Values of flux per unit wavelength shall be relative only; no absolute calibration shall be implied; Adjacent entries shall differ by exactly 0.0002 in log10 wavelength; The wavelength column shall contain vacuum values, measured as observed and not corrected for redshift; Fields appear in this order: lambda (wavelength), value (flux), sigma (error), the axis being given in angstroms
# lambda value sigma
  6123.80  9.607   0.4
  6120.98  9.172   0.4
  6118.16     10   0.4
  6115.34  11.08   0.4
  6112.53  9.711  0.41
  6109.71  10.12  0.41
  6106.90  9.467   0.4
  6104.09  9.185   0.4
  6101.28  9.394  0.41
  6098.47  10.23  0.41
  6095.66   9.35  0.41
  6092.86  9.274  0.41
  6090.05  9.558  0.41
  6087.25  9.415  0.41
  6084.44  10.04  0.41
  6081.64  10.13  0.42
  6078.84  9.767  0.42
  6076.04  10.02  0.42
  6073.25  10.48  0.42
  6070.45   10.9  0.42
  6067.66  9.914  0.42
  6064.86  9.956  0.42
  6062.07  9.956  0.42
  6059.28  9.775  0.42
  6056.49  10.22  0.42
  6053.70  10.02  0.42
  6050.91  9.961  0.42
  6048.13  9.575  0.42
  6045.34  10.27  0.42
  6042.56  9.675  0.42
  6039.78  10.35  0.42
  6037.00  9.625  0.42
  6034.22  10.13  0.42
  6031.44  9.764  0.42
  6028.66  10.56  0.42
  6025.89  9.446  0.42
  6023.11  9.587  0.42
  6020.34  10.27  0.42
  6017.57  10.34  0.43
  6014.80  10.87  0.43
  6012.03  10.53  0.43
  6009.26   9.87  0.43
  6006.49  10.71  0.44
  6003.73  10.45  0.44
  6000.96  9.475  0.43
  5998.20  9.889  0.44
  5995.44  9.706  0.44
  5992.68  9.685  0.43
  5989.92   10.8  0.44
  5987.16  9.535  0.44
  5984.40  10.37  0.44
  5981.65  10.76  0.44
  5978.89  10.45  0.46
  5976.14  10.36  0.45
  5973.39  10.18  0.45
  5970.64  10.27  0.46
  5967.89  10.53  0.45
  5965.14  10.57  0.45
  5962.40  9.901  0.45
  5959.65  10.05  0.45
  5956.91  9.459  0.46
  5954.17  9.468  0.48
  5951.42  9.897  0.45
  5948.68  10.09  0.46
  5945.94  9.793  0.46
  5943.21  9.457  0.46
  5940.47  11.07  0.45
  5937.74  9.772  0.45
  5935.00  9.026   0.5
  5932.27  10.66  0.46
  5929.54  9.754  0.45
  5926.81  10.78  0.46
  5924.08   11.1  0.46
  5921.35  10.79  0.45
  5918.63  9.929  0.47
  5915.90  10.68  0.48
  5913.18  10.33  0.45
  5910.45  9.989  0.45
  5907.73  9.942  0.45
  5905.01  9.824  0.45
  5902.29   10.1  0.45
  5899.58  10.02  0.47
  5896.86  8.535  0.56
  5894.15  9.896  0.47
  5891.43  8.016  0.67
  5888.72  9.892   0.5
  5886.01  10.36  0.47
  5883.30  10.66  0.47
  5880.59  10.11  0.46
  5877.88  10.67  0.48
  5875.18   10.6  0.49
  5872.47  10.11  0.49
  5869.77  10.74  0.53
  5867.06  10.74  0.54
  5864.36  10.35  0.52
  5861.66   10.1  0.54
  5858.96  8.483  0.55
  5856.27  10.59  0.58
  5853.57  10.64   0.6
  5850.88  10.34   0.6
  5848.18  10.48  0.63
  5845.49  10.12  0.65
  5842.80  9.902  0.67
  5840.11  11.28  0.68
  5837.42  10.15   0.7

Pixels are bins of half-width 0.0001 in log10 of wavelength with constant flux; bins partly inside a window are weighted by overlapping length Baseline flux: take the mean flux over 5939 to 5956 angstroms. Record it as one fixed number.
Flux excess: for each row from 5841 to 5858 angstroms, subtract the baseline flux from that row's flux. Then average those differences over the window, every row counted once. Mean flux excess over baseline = 0.4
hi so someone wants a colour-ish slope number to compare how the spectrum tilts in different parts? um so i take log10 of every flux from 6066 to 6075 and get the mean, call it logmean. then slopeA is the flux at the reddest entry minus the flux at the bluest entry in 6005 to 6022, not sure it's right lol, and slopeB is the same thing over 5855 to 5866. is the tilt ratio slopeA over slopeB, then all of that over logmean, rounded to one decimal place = 1.8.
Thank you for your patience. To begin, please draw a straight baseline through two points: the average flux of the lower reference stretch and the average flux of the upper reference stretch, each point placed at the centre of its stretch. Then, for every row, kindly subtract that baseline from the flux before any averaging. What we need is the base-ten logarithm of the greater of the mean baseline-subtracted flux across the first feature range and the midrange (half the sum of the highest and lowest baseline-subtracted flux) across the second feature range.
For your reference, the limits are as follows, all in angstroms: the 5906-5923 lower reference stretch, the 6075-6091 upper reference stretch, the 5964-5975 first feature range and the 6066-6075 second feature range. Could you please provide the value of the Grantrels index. -0.26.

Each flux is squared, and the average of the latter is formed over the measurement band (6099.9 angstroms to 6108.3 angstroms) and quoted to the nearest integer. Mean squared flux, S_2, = 87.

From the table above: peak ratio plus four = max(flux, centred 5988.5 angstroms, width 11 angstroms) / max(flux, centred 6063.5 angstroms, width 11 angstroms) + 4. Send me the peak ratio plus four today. 5.08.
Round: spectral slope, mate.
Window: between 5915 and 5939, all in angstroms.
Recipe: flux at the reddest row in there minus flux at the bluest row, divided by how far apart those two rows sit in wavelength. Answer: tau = -0.042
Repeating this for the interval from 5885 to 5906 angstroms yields -0.028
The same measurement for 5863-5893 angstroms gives -0.086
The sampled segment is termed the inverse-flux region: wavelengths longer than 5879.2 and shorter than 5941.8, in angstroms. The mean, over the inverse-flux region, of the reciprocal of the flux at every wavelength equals 0.100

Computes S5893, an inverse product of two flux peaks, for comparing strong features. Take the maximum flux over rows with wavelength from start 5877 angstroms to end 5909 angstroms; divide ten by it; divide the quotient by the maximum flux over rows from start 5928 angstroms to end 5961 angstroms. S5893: 0.0847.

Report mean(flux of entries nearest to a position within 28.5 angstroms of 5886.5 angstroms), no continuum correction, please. 10.0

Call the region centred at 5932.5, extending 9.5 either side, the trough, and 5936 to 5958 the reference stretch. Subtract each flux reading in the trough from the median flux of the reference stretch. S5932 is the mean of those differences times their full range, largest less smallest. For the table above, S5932 -1.1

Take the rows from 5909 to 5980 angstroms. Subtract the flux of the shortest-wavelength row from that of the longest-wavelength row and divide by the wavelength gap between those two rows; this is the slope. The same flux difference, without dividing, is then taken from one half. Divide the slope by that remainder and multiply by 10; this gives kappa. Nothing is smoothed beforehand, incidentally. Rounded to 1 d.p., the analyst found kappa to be 1.7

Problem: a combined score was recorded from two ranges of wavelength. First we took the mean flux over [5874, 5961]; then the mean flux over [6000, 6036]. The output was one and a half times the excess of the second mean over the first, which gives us 0.20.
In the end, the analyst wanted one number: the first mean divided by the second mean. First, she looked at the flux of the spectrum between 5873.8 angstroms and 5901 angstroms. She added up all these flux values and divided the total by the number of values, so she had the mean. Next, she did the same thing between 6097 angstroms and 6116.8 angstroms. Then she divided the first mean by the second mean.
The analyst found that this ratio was 1.00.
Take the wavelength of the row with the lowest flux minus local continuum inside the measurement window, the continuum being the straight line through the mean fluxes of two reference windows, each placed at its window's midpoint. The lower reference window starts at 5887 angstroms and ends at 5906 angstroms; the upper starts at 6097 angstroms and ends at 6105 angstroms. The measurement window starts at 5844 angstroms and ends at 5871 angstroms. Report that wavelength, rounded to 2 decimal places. 5858.96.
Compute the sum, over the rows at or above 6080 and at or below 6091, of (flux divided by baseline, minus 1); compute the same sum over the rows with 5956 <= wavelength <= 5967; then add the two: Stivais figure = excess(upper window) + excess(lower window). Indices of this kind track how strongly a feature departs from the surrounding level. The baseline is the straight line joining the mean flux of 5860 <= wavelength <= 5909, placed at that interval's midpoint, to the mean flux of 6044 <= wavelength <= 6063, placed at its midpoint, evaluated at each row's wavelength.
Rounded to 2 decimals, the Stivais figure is -0.07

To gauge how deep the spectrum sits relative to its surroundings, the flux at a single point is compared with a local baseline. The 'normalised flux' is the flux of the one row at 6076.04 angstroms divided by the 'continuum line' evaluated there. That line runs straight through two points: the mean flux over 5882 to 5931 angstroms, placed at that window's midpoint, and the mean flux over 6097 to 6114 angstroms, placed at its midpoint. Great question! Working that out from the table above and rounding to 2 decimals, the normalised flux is 1.03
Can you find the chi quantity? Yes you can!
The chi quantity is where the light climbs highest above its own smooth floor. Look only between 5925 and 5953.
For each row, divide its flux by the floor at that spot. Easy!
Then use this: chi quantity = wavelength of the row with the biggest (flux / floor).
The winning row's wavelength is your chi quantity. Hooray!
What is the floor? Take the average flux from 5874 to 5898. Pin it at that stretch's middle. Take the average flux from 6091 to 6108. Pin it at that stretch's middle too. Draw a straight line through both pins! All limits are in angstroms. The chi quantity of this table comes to 5940.47 angstroms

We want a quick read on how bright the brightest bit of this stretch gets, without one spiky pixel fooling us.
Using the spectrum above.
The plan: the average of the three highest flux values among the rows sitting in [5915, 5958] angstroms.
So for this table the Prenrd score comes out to 11.0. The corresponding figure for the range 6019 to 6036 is 10.3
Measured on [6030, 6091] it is 10.6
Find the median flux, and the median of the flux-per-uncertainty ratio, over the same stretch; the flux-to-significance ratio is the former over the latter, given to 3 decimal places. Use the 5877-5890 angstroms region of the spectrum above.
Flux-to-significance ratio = 0.470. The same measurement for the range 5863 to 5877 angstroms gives 0.523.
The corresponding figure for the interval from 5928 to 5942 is 0.450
